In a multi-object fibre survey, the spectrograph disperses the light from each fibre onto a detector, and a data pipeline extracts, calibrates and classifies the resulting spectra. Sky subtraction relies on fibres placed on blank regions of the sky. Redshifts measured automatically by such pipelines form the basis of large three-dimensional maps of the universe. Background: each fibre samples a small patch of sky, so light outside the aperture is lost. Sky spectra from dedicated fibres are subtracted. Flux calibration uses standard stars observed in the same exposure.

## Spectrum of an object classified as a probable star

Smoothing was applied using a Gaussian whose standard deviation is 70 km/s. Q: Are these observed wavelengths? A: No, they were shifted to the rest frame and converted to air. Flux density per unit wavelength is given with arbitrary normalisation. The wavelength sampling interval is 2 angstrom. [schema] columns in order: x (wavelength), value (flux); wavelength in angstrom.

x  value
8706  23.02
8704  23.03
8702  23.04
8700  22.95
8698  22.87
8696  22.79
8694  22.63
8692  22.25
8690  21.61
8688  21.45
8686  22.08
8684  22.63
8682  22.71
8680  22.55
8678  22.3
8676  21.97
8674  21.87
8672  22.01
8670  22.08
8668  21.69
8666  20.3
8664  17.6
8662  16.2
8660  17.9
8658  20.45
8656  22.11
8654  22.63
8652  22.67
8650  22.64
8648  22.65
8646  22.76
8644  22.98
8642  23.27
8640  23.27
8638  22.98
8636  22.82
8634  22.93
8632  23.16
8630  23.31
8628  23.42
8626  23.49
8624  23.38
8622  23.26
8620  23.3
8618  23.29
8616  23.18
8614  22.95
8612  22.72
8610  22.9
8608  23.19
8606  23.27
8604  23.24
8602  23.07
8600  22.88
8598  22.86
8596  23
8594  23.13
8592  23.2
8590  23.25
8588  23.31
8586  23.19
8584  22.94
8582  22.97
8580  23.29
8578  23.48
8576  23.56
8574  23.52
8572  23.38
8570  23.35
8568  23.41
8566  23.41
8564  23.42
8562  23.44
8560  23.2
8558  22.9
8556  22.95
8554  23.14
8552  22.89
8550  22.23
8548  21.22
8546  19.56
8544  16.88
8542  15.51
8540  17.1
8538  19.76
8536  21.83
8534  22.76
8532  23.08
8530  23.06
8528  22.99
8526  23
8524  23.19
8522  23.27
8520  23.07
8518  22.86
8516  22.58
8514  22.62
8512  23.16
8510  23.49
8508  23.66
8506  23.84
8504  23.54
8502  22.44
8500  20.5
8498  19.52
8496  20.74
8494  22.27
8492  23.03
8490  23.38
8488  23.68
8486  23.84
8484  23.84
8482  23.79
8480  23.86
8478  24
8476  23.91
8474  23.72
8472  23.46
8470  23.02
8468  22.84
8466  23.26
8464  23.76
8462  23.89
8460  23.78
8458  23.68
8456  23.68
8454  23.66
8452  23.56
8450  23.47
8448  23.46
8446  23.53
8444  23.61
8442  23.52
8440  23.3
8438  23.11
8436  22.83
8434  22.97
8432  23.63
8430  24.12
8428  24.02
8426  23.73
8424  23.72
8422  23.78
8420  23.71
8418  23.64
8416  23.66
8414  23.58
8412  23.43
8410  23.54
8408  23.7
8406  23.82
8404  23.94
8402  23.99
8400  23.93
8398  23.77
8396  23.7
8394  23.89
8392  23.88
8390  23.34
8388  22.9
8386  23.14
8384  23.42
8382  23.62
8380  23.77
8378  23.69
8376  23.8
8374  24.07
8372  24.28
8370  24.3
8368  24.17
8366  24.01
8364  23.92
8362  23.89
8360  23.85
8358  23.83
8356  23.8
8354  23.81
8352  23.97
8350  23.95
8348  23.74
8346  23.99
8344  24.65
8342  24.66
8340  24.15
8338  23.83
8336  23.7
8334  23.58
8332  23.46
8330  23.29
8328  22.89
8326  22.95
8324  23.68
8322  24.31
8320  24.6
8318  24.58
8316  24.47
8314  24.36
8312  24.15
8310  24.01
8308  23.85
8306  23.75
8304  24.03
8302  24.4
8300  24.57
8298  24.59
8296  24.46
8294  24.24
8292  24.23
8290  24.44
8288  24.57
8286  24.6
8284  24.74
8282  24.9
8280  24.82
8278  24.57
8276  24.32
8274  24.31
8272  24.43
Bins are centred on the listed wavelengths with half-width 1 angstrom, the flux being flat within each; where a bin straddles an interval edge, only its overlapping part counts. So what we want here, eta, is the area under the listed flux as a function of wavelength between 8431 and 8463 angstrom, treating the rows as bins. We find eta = 751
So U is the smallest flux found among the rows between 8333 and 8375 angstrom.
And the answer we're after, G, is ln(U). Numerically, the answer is 3.16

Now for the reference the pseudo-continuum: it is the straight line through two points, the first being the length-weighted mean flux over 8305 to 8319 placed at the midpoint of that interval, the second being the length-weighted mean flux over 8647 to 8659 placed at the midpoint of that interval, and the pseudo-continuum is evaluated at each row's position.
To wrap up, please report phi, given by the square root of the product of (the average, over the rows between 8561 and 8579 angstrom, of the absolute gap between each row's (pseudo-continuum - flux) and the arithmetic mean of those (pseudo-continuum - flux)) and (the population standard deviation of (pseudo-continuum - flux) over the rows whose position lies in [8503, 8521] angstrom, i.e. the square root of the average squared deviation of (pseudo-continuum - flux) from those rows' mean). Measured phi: 0.18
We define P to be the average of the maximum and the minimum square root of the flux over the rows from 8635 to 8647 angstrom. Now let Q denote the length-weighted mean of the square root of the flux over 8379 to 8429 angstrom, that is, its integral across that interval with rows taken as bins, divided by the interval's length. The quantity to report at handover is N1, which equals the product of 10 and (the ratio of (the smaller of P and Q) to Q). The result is 9.9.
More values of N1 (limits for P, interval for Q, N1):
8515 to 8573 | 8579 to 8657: 9.1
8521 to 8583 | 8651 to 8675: 9.7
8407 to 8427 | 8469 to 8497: 10.0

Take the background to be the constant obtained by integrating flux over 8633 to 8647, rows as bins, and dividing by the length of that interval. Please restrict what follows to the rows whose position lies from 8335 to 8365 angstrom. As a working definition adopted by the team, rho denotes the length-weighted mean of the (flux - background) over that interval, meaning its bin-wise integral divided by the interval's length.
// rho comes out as 0.98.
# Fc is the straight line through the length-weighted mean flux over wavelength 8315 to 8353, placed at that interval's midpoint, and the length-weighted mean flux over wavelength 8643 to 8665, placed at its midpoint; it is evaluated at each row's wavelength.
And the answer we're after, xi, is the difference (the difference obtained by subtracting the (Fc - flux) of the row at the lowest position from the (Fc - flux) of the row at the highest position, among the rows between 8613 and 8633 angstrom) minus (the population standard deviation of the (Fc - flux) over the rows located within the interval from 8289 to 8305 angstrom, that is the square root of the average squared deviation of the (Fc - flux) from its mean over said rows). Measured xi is -0.55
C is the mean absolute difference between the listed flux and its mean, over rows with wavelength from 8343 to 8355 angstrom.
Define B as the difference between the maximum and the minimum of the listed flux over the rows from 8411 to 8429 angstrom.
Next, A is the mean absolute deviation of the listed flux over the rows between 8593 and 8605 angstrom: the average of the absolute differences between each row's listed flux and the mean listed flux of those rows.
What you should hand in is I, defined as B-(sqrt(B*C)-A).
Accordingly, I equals 0.4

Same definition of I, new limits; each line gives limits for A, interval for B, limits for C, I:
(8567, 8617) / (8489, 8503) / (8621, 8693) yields 2.0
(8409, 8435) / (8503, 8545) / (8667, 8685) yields 6.9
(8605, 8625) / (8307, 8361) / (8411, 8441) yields 1.2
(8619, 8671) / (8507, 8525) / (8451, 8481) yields 2.0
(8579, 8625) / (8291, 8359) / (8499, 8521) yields 0.9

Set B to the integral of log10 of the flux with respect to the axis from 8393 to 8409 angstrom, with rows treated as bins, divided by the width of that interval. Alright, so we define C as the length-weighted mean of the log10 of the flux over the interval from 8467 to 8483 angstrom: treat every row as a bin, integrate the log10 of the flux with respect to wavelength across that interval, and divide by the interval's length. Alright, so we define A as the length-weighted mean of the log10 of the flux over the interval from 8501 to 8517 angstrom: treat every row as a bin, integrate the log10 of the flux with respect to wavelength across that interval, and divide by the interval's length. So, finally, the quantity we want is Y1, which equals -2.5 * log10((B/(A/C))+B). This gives -1.103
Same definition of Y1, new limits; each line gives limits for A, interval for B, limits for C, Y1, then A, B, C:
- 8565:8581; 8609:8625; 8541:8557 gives -1.065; 1.37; 1.36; 1.31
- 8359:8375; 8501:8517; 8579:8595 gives -1.084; 1.38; 1.36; 1.36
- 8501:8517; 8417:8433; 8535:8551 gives -1.066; 1.36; 1.38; 1.28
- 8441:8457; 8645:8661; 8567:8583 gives -1.065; 1.37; 1.34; 1.37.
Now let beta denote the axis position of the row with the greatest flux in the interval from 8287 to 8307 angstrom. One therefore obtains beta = 8298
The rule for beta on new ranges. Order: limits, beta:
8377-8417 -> 8402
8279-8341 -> 8282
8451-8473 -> 8462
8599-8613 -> 8606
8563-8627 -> 8576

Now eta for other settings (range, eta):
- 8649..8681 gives 674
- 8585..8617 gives 739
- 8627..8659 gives 728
